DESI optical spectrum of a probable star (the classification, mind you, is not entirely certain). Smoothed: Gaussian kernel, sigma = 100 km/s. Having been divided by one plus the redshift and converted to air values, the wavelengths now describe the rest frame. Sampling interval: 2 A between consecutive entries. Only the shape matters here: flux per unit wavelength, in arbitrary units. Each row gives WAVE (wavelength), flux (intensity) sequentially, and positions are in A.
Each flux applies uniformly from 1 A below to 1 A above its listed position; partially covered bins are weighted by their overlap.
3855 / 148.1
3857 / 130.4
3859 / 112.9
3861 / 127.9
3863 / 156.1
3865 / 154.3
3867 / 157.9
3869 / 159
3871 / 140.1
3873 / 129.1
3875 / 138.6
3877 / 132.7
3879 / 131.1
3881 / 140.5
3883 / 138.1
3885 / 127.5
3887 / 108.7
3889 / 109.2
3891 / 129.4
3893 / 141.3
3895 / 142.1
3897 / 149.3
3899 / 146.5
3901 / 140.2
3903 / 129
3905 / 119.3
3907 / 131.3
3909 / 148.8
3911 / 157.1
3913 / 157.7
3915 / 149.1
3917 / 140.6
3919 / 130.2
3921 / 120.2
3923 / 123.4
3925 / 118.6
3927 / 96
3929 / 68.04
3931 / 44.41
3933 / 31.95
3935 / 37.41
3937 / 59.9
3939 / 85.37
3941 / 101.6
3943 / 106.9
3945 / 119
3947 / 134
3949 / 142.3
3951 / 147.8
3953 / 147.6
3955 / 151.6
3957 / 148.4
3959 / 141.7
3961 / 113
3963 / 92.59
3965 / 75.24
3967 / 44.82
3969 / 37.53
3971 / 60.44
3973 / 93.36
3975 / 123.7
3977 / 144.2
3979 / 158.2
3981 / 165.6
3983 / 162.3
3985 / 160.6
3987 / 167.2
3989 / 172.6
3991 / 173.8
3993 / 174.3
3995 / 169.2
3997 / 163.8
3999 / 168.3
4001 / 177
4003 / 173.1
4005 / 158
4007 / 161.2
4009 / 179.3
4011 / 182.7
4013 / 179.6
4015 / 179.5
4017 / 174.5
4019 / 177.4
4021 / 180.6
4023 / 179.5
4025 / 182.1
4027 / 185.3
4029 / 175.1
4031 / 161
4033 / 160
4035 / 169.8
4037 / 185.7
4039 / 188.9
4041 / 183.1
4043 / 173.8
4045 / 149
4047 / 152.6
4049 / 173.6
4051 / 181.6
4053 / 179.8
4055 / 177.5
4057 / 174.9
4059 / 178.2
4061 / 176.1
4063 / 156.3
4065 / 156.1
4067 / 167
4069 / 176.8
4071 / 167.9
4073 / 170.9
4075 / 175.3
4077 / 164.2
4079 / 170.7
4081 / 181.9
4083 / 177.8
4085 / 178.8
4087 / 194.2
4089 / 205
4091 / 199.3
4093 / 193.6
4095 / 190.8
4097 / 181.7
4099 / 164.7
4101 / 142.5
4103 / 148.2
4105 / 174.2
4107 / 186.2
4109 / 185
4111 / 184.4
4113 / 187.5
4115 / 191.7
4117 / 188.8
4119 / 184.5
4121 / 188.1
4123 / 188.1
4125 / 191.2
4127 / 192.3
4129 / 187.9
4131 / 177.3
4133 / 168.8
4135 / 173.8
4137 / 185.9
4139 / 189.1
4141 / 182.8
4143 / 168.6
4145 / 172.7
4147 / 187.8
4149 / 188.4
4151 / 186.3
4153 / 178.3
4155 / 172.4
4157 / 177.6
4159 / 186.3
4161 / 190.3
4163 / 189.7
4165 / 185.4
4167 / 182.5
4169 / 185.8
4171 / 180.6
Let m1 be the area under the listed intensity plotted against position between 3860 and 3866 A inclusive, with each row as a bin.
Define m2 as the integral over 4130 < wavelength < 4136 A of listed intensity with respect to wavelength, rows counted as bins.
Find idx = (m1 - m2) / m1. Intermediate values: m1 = 877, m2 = 1040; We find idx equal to -0.2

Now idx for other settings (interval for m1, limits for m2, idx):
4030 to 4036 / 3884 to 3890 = 0.3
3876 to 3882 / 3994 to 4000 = -0.2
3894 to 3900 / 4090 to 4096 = -0.3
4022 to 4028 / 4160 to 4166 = 0.0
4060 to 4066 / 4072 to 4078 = 0.0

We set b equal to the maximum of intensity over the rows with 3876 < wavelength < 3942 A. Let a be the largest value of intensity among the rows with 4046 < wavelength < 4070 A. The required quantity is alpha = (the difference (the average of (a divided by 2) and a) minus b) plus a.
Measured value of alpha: 160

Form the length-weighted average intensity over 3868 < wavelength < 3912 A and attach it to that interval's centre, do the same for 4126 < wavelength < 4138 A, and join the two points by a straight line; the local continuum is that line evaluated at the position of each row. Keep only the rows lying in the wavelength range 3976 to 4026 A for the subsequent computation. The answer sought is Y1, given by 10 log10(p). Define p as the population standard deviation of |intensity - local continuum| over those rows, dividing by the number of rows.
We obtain 8.0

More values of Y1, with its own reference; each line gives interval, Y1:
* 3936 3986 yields 15.4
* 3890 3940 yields 15.4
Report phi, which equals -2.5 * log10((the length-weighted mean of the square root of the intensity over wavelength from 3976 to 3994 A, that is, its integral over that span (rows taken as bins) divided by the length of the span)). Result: -2.77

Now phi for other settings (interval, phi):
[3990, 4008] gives -2.78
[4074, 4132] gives -2.82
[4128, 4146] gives -2.81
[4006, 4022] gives -2.81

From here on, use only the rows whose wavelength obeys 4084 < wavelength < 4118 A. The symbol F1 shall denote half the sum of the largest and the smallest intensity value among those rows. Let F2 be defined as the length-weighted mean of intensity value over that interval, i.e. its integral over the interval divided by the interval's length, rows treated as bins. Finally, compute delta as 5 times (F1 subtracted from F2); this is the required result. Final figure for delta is 42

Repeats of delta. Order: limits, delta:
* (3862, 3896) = 18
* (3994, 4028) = 16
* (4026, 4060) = 23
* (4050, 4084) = 18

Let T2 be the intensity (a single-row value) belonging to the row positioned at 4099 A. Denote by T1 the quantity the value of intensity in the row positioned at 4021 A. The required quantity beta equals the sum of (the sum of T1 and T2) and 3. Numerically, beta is 348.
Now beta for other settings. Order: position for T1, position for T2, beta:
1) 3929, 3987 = 238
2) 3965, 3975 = 202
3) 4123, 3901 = 331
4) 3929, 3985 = 232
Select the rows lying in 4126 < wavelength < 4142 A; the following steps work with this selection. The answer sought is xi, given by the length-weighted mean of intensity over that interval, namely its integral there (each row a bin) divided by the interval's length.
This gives 182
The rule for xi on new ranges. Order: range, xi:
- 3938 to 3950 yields 115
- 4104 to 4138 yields 184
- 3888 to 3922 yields 138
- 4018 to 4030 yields 180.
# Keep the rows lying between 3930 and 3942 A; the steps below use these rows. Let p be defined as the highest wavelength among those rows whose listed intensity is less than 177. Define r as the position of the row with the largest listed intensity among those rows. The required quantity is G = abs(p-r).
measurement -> 0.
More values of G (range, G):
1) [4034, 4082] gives 40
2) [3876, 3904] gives 6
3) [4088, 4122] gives 16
